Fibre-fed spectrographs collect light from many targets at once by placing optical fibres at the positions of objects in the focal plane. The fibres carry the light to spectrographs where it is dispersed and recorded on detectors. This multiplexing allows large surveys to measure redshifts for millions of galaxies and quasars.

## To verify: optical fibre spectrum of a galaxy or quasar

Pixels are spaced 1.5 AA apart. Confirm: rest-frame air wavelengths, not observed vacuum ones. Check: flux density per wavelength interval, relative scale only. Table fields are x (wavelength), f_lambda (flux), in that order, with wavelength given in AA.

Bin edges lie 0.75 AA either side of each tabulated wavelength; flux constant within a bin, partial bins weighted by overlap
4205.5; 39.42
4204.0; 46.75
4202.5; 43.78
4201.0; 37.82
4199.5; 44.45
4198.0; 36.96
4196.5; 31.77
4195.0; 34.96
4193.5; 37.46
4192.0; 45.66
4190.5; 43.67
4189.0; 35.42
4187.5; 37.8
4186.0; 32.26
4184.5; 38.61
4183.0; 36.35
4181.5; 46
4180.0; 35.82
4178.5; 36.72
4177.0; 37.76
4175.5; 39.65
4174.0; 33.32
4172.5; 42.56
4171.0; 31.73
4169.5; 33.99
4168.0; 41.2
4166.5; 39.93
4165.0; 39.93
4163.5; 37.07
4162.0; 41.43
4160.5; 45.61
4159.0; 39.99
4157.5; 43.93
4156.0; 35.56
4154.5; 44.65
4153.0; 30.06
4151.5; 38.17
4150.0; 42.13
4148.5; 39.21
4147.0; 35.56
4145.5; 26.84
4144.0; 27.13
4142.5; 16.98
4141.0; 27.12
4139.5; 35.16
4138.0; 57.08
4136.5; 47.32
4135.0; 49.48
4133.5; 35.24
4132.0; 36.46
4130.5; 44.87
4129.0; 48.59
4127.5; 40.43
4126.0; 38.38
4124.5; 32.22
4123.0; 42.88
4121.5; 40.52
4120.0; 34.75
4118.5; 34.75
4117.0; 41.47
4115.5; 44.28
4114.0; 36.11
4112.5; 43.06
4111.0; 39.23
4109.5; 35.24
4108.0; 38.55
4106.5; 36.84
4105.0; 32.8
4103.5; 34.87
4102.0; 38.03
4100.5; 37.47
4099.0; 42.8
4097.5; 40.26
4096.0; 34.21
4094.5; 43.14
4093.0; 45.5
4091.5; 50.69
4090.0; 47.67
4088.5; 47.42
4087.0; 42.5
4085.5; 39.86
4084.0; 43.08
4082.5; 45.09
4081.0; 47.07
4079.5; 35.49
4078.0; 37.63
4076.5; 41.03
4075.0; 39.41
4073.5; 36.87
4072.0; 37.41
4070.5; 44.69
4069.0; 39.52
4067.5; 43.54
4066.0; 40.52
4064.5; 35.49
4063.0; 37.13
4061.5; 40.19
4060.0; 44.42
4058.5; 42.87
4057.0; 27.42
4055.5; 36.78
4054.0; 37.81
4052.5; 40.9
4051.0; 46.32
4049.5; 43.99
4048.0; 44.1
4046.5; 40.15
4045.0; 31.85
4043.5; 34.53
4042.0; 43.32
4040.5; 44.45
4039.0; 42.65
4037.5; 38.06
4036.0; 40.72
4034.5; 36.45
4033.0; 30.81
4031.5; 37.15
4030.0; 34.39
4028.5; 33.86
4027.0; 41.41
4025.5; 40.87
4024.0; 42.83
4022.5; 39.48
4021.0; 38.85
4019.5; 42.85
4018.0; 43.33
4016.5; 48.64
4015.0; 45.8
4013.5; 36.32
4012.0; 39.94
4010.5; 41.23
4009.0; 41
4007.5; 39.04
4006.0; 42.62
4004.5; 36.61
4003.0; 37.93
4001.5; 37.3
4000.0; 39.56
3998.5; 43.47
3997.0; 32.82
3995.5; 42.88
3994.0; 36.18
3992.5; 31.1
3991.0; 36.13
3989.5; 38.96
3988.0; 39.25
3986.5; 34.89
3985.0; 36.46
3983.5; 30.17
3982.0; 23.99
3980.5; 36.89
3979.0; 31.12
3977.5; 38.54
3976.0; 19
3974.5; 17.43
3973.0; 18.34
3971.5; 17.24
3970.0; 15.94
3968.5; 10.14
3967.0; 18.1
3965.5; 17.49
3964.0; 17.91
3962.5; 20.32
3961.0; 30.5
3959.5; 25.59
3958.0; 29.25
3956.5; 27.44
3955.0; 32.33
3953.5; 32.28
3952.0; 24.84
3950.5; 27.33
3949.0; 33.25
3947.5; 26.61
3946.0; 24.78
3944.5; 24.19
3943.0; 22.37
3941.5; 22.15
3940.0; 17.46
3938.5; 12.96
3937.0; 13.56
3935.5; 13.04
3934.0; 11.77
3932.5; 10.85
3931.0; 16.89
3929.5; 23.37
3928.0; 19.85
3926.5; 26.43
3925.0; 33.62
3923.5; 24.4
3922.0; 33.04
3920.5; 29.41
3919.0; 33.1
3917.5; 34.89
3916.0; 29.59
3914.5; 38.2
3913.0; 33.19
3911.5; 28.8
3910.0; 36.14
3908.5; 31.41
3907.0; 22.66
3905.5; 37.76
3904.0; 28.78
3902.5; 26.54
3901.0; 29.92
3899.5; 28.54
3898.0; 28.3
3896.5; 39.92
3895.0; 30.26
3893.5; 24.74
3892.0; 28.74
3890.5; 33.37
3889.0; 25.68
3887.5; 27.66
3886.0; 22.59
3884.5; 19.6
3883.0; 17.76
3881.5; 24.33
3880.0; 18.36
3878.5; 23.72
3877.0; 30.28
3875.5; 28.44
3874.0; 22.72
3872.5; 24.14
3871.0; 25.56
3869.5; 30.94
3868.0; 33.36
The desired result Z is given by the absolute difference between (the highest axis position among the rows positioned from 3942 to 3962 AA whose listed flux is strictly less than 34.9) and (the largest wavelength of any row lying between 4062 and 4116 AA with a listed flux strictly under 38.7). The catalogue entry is 153 AA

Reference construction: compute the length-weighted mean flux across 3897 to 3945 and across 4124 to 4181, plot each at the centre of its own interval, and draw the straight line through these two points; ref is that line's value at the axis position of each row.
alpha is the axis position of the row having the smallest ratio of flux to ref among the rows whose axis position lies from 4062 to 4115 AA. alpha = 4105.0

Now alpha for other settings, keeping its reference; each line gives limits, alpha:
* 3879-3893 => 3883.0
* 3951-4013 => 3968.5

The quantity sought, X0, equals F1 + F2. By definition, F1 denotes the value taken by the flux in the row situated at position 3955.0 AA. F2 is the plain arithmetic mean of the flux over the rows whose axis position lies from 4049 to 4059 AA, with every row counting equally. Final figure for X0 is 72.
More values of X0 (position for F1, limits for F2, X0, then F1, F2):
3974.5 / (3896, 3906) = 49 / 17.43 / 31.4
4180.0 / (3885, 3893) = 63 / 35.82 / 27.6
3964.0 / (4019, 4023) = 58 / 17.91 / 40.4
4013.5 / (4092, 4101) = 77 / 36.32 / 40.6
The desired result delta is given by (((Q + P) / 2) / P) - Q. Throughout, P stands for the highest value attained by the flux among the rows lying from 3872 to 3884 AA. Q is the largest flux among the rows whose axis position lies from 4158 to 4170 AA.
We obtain -44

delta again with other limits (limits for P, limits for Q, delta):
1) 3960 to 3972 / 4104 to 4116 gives -43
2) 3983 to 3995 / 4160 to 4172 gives -45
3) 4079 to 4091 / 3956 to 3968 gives -30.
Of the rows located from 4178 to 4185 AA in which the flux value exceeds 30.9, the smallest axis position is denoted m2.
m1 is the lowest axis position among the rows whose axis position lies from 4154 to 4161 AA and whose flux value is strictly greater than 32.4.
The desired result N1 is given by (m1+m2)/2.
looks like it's 4166.5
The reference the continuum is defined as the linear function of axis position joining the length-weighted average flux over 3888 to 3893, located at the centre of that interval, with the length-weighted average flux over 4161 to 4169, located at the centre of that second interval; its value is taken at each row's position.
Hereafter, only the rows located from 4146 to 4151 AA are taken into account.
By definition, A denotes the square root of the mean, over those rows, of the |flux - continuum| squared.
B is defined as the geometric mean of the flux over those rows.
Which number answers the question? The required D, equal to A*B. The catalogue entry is 103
